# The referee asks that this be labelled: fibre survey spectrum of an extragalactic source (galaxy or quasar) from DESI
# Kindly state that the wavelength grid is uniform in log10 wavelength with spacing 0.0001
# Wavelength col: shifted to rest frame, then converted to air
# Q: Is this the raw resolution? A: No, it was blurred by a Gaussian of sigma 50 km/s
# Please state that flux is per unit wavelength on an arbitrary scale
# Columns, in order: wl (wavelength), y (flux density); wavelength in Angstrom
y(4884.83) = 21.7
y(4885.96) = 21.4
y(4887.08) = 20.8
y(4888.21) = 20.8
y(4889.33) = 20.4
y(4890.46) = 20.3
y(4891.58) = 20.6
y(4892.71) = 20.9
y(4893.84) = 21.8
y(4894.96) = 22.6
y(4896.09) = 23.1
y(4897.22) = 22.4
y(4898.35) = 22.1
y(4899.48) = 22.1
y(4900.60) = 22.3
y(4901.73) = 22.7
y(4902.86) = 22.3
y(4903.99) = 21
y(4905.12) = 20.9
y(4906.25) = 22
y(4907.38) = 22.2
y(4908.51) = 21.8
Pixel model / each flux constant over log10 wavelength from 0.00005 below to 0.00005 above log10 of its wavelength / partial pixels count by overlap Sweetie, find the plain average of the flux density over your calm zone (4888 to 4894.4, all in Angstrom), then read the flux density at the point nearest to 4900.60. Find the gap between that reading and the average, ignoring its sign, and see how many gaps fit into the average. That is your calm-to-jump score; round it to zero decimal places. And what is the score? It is 14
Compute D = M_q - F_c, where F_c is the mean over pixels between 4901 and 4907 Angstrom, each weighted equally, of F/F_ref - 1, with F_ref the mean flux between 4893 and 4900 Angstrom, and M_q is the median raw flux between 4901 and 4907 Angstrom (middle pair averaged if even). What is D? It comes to 22.0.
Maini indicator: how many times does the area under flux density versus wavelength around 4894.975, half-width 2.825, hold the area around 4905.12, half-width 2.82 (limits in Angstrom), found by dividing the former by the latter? 1.02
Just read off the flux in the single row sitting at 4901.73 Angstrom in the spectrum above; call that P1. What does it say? 22.7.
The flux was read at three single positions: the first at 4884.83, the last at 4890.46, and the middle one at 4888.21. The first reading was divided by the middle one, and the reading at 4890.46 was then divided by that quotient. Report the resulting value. 19.5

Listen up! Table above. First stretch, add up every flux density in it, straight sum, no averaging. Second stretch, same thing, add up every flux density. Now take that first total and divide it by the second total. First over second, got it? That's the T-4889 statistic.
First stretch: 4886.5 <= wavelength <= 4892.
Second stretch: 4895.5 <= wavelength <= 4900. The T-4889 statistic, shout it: 1.1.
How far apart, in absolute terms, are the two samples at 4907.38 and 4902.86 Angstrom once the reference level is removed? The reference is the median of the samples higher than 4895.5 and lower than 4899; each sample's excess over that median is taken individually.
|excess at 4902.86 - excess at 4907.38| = 0.10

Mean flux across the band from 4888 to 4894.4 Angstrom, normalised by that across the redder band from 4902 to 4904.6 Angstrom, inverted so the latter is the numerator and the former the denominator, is 1.04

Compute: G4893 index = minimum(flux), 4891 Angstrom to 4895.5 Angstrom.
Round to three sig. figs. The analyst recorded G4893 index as 20.6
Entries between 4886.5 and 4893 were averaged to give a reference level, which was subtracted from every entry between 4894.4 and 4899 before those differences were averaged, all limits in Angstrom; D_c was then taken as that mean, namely 1.9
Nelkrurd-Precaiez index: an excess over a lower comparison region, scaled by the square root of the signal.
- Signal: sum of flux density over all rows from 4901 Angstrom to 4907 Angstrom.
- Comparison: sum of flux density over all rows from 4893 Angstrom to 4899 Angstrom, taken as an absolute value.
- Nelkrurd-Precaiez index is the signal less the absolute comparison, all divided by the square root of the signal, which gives -0.30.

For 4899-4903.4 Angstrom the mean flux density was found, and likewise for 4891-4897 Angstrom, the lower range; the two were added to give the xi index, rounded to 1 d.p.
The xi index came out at 44.2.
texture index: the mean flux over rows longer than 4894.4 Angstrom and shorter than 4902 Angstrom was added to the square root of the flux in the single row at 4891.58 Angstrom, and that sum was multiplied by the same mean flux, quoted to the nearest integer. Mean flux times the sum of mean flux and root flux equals 607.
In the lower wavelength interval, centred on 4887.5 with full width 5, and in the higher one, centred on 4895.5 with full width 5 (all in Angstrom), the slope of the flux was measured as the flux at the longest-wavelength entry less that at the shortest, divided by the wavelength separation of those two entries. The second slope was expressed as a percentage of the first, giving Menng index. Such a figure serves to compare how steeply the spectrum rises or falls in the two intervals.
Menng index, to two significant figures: -60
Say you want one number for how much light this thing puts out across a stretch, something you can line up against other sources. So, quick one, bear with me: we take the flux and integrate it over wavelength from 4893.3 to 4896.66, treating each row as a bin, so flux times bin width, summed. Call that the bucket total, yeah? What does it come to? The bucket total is 76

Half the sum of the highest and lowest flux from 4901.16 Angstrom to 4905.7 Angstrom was 21.8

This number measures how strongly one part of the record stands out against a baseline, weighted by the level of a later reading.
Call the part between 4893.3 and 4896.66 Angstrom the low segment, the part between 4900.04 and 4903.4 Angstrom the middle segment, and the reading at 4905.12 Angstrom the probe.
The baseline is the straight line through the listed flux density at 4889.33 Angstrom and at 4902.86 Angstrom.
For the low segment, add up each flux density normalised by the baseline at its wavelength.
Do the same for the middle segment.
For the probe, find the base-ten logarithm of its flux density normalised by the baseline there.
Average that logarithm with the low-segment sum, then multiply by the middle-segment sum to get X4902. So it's 4.79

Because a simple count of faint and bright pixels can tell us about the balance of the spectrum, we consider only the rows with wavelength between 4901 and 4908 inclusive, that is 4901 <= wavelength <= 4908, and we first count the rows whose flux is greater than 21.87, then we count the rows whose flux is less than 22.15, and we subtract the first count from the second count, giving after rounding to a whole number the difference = -1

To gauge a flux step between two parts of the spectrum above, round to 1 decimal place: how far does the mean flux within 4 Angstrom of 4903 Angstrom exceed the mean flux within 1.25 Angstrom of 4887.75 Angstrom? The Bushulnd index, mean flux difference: 1.1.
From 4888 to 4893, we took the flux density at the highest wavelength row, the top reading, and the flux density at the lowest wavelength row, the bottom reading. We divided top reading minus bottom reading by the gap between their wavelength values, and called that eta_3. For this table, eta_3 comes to 0.02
